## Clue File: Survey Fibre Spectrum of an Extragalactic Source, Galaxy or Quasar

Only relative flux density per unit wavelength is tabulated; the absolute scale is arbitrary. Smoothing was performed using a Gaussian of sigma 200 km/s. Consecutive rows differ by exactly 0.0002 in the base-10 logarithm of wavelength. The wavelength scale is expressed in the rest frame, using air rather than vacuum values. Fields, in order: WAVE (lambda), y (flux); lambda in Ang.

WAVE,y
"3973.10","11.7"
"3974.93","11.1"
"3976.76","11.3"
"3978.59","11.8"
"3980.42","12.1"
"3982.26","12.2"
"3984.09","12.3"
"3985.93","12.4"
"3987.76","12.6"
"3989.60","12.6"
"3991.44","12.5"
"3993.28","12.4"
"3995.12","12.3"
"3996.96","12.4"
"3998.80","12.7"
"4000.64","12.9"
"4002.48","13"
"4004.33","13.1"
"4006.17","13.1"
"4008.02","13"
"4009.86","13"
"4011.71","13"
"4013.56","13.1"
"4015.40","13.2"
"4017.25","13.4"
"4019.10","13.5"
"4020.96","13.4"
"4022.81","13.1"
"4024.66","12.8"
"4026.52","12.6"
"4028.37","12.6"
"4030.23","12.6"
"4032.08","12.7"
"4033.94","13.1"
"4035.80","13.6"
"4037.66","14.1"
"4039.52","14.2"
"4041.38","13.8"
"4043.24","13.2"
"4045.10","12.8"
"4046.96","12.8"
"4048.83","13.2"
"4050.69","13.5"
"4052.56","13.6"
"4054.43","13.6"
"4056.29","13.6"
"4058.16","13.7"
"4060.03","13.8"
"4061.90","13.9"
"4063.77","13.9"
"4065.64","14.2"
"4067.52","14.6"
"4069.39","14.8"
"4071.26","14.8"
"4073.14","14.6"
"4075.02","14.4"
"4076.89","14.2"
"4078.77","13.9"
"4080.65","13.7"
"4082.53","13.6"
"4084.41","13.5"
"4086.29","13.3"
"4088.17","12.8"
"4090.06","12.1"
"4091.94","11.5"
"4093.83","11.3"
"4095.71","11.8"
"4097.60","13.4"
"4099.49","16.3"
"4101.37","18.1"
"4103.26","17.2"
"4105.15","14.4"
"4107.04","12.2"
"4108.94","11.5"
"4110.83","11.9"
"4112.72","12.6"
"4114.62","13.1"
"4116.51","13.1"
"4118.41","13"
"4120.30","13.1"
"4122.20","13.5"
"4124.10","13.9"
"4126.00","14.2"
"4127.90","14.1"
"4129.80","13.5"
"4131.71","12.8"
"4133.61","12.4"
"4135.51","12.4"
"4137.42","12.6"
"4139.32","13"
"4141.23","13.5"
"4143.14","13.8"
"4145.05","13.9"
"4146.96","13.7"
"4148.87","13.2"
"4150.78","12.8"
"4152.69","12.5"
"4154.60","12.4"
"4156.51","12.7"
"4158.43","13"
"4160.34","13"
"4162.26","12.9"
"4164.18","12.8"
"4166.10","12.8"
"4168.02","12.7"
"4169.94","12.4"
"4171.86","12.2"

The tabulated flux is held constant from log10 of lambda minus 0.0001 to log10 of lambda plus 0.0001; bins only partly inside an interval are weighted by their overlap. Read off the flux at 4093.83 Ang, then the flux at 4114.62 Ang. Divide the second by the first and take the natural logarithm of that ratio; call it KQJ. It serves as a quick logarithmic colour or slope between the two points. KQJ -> 0.15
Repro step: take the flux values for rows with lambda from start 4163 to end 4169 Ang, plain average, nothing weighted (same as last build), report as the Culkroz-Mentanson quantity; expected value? 12.8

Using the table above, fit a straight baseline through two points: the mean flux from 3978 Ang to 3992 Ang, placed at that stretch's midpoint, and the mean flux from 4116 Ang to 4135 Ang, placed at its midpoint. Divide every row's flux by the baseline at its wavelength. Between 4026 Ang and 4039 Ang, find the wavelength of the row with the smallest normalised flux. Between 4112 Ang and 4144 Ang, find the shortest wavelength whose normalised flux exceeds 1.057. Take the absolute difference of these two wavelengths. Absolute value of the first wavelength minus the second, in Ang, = 95.8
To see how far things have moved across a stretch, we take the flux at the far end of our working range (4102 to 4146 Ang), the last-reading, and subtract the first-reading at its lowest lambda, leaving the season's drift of -3.3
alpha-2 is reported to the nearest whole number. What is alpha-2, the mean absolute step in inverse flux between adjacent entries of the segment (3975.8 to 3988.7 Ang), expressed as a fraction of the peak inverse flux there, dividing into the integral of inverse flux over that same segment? 62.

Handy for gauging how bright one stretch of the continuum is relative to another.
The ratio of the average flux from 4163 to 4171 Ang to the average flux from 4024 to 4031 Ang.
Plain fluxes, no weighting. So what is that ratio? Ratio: 1.00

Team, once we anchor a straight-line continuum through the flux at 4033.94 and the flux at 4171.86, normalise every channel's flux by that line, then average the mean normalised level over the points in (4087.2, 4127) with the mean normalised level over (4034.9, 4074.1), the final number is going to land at 1.06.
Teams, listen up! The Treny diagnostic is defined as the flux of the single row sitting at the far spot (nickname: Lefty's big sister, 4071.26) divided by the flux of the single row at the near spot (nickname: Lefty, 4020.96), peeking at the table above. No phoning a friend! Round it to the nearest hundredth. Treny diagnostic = 1.10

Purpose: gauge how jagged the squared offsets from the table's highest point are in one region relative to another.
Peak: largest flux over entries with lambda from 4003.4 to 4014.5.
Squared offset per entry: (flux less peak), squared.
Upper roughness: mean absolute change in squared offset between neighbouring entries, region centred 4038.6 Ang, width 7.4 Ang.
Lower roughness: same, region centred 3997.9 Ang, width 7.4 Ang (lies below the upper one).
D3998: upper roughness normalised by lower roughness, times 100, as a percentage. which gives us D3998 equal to 280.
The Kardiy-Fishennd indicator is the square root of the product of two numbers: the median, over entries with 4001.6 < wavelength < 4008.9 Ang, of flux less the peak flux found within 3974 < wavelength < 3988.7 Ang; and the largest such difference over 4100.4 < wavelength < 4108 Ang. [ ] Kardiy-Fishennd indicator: 1.6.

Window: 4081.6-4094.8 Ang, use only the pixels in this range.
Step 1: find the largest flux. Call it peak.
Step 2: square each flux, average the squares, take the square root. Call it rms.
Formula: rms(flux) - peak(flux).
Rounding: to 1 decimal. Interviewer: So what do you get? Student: -1.0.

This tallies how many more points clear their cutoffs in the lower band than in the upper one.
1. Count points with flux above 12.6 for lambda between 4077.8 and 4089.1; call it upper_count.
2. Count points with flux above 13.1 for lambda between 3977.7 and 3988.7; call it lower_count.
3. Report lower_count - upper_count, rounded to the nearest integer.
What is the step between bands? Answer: -6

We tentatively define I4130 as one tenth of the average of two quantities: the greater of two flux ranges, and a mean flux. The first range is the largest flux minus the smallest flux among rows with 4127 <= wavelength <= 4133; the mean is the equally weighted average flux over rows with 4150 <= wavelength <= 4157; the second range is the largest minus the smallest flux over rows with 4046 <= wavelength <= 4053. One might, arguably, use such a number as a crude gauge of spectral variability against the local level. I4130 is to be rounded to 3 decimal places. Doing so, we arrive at 0.695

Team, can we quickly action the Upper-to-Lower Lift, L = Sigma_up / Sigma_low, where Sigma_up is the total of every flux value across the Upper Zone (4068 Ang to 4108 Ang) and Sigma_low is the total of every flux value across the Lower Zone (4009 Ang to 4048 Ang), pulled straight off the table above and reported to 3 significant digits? 1.06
